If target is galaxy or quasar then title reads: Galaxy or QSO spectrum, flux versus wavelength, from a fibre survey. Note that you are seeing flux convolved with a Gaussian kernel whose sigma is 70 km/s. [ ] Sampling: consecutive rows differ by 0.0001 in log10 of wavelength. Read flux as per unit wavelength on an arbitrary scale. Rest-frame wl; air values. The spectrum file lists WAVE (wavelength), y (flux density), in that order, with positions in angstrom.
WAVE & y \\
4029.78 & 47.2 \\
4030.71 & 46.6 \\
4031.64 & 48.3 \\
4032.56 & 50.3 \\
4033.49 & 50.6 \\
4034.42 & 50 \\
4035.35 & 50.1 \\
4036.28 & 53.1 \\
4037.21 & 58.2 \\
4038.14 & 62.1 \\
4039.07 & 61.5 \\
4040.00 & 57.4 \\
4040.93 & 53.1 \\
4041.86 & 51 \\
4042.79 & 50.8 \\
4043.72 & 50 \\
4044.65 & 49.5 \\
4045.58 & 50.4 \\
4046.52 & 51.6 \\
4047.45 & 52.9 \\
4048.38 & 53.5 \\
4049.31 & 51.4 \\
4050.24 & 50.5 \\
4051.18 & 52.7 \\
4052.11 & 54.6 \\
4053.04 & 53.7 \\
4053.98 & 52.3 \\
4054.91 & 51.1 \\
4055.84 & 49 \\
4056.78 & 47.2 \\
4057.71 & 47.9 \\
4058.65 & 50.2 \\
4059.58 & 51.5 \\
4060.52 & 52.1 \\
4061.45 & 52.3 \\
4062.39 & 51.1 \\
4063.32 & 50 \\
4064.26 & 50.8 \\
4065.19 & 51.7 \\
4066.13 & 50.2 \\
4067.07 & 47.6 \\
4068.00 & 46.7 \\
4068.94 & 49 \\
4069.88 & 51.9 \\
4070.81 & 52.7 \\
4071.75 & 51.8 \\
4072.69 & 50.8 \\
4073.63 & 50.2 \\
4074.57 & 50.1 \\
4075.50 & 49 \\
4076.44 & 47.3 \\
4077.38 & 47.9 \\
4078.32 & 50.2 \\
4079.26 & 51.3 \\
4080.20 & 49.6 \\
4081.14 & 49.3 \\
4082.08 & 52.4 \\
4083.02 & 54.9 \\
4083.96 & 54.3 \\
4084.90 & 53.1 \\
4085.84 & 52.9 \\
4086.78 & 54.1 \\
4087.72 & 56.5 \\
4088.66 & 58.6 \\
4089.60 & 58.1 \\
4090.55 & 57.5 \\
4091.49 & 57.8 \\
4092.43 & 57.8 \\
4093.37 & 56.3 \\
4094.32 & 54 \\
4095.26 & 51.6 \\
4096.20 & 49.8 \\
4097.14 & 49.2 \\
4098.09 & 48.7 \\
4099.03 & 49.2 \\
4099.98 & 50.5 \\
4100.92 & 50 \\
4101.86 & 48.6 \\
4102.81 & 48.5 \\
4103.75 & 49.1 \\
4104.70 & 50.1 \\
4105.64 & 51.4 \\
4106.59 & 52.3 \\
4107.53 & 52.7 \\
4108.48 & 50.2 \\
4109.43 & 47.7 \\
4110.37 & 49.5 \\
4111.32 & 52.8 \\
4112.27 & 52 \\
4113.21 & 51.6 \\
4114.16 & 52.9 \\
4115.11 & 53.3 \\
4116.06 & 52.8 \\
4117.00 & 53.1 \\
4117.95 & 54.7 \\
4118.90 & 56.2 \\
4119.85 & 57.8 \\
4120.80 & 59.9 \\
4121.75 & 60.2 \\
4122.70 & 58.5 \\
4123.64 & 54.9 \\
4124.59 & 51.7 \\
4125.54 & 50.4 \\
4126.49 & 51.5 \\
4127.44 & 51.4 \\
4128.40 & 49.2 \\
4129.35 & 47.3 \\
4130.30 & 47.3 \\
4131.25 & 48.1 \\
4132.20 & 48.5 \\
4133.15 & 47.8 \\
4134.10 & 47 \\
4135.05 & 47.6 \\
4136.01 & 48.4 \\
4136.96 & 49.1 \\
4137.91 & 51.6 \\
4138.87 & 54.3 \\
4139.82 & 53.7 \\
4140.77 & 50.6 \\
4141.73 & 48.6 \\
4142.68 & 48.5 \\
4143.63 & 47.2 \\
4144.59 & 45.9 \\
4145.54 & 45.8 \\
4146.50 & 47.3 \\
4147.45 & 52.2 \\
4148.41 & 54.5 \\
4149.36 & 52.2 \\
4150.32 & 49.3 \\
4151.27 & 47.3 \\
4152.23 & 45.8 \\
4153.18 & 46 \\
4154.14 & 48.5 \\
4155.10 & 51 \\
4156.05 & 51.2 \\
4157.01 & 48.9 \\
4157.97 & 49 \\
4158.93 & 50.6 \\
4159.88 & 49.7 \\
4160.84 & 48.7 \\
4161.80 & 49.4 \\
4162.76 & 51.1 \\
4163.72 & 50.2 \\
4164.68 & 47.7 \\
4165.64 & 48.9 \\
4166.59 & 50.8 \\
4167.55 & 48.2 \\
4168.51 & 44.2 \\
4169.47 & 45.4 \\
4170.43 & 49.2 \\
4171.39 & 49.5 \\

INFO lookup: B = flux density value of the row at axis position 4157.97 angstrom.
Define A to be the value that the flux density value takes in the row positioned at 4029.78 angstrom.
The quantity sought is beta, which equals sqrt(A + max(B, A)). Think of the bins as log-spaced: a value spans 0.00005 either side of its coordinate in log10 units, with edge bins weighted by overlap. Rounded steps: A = 47.2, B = 49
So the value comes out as 9.81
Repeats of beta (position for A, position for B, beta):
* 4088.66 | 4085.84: 10.83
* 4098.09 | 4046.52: 10.01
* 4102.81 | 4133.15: 9.85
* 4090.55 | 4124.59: 10.72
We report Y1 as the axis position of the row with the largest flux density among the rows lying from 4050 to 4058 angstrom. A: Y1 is 4052.11 angstrom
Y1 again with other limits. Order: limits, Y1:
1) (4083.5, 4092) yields 4088.66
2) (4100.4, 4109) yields 4107.53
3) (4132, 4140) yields 4138.87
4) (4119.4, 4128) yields 4121.75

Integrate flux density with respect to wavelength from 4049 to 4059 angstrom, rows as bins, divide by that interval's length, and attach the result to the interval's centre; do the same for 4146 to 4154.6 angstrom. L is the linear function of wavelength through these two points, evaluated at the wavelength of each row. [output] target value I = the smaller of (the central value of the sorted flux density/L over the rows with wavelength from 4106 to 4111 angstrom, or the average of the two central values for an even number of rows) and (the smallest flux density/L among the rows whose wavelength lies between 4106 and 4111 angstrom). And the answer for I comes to 0.955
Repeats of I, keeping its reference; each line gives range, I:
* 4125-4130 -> 0.954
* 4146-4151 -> 0.960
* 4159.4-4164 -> 0.993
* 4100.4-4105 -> 0.969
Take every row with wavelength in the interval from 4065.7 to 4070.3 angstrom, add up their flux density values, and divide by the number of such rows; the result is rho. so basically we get 49.1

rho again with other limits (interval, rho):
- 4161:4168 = 49.5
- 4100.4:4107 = 50.0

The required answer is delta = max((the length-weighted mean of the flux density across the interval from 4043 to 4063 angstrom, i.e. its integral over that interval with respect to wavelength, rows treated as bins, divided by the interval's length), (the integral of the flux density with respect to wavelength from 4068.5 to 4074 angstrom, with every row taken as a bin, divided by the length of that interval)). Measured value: 51.2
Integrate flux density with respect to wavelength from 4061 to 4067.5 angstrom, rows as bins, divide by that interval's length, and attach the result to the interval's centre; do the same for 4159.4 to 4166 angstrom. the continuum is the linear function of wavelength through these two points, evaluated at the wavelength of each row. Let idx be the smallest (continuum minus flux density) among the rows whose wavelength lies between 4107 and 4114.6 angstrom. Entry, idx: -3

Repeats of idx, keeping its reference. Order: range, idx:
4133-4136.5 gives 1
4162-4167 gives -2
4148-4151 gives -5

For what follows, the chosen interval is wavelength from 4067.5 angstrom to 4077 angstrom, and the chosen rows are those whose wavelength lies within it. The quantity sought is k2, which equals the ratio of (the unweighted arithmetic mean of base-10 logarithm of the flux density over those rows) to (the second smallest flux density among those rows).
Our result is 0.0359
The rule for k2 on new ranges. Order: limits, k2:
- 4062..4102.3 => 0.0362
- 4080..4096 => 0.0350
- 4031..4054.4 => 0.0348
